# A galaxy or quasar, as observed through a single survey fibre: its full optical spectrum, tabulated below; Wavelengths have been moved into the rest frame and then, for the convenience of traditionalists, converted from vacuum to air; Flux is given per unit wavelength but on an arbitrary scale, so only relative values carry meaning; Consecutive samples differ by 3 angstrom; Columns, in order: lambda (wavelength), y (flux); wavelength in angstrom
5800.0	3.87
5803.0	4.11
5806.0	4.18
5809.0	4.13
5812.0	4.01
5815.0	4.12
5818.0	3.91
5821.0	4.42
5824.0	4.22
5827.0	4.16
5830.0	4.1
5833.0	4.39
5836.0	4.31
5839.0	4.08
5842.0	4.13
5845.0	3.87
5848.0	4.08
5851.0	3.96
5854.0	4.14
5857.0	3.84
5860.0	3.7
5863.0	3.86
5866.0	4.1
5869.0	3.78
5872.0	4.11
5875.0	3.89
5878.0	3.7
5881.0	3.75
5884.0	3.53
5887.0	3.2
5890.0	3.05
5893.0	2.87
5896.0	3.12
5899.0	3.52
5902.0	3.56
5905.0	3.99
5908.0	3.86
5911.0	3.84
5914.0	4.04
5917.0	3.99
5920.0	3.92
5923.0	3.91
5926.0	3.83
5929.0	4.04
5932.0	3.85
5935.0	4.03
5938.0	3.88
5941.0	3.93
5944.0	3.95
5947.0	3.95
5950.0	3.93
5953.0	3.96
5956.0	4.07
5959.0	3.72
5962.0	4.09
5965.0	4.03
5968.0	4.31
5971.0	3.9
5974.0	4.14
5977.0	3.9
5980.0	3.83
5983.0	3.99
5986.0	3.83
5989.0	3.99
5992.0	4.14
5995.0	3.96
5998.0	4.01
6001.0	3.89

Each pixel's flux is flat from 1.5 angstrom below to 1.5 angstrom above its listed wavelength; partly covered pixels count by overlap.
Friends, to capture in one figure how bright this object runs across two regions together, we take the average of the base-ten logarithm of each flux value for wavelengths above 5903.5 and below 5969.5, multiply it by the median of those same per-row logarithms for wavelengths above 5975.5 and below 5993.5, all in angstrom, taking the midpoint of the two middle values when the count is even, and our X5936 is 0.36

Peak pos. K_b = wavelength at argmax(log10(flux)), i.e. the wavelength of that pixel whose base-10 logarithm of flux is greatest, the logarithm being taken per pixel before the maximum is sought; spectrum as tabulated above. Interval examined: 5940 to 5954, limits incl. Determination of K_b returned 5953.0 angstrom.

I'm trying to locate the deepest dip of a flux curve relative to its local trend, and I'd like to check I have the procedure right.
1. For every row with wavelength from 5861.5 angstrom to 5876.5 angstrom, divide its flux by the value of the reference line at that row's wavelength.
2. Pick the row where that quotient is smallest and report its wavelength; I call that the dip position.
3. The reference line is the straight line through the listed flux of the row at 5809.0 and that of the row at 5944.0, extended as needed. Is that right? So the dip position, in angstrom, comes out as 5869.0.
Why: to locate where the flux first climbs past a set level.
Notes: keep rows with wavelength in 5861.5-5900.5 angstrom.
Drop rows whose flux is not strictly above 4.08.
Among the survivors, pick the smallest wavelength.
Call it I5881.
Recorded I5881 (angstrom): 5866.0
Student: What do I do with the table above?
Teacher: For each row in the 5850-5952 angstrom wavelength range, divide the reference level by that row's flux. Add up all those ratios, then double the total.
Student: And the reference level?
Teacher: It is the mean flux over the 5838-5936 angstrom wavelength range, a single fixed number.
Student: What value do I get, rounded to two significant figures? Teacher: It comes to 69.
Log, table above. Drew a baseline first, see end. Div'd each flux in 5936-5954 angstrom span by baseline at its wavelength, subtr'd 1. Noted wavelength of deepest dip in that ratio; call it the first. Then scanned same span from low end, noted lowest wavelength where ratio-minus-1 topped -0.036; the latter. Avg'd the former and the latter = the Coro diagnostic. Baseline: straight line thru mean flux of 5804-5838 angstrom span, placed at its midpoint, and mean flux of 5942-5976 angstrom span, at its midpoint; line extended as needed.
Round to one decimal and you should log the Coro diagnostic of 5939.5 angstrom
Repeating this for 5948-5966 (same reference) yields 5954.5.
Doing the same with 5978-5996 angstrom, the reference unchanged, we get 5981.5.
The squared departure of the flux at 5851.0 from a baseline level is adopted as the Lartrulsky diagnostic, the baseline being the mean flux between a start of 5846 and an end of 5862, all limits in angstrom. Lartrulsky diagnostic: 0.000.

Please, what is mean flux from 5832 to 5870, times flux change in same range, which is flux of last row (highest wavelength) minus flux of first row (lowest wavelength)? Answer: -2.5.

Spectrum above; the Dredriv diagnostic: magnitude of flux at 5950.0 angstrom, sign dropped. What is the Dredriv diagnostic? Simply 3.93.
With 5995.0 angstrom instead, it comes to 3.96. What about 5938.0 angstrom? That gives 3.88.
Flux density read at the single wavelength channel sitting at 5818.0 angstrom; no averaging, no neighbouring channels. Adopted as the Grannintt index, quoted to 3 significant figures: 3.91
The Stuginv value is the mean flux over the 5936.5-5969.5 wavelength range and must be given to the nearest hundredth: 3.98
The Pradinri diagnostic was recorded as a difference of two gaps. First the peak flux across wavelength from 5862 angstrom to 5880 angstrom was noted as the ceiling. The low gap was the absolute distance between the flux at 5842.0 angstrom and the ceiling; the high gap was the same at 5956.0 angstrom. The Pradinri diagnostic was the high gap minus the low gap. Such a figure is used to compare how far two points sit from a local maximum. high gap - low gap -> 0.02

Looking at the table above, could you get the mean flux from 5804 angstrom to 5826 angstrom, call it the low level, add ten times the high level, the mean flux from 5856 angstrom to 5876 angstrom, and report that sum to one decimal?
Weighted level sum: 43.1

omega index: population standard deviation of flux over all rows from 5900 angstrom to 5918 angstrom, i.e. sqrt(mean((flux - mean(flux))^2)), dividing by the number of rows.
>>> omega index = 0.160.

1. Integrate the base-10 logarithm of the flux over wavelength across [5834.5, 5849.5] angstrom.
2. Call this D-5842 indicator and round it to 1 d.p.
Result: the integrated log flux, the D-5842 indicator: 9.2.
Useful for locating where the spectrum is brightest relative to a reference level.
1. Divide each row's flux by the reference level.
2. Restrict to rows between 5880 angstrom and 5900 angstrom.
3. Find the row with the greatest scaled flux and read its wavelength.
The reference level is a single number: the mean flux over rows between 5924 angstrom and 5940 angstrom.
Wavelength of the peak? 5881.0 angstrom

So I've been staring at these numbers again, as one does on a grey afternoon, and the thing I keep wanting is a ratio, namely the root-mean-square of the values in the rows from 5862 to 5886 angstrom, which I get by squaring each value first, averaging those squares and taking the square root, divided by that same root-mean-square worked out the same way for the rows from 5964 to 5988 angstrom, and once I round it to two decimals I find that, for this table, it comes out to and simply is 0.96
